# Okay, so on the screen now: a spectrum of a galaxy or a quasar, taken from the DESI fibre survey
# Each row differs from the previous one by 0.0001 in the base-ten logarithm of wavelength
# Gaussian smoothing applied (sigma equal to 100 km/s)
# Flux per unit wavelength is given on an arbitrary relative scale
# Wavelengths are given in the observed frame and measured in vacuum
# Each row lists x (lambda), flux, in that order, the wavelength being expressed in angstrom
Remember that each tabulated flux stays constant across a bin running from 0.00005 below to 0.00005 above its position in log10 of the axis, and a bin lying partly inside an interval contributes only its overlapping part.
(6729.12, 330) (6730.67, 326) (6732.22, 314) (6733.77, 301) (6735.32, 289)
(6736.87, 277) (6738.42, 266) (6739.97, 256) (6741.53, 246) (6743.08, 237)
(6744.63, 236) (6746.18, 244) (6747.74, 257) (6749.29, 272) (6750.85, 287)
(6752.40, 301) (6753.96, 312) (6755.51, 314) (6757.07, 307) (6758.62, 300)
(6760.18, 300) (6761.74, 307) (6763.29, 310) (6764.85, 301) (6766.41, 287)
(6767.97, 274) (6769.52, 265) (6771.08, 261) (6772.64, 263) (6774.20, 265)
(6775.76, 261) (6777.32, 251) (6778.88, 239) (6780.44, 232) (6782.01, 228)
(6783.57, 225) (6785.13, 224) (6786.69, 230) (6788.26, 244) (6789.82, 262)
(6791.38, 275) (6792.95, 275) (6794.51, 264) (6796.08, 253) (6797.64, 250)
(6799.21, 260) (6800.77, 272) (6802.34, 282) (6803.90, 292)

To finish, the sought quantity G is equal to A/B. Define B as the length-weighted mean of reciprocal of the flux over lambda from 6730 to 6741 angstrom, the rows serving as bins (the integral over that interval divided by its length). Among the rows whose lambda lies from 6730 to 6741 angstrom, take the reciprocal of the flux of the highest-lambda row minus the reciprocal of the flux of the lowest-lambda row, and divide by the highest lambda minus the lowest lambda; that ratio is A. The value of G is 0.026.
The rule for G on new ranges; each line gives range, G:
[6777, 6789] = 0.002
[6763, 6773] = 0.017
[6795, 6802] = -0.015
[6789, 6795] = -0.002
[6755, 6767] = 0.008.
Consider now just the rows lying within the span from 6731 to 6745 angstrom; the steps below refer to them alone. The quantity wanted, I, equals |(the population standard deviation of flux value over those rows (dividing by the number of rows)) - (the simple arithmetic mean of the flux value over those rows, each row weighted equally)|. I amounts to 243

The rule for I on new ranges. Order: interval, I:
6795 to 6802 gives 250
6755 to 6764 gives 301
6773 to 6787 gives 225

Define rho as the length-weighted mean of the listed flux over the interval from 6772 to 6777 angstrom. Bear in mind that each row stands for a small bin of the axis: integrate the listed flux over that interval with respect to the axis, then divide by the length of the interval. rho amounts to 262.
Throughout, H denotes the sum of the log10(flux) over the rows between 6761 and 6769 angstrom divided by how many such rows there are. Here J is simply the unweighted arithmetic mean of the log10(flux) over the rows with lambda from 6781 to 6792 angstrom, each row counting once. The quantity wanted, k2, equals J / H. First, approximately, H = 2.47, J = 2.38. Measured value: 0.96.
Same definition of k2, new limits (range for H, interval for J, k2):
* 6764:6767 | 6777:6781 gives 0.96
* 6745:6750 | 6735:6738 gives 1.02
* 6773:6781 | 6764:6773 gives 1.02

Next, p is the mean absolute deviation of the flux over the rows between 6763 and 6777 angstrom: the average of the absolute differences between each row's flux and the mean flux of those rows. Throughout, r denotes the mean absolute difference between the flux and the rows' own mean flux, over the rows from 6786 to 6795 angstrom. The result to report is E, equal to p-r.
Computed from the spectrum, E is 1.1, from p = 15.3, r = 14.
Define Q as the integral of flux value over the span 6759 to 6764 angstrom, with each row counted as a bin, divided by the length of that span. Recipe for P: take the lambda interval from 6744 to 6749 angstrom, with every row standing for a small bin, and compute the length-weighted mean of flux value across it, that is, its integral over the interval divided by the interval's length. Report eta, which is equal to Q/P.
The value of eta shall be 1.23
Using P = 249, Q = 305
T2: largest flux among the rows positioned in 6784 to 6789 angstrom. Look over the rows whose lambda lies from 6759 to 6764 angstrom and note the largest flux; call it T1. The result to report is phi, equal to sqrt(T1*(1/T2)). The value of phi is 1.13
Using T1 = 310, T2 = 244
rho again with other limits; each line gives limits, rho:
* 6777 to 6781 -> 240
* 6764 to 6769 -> 287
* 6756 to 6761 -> 303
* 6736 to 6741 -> 266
